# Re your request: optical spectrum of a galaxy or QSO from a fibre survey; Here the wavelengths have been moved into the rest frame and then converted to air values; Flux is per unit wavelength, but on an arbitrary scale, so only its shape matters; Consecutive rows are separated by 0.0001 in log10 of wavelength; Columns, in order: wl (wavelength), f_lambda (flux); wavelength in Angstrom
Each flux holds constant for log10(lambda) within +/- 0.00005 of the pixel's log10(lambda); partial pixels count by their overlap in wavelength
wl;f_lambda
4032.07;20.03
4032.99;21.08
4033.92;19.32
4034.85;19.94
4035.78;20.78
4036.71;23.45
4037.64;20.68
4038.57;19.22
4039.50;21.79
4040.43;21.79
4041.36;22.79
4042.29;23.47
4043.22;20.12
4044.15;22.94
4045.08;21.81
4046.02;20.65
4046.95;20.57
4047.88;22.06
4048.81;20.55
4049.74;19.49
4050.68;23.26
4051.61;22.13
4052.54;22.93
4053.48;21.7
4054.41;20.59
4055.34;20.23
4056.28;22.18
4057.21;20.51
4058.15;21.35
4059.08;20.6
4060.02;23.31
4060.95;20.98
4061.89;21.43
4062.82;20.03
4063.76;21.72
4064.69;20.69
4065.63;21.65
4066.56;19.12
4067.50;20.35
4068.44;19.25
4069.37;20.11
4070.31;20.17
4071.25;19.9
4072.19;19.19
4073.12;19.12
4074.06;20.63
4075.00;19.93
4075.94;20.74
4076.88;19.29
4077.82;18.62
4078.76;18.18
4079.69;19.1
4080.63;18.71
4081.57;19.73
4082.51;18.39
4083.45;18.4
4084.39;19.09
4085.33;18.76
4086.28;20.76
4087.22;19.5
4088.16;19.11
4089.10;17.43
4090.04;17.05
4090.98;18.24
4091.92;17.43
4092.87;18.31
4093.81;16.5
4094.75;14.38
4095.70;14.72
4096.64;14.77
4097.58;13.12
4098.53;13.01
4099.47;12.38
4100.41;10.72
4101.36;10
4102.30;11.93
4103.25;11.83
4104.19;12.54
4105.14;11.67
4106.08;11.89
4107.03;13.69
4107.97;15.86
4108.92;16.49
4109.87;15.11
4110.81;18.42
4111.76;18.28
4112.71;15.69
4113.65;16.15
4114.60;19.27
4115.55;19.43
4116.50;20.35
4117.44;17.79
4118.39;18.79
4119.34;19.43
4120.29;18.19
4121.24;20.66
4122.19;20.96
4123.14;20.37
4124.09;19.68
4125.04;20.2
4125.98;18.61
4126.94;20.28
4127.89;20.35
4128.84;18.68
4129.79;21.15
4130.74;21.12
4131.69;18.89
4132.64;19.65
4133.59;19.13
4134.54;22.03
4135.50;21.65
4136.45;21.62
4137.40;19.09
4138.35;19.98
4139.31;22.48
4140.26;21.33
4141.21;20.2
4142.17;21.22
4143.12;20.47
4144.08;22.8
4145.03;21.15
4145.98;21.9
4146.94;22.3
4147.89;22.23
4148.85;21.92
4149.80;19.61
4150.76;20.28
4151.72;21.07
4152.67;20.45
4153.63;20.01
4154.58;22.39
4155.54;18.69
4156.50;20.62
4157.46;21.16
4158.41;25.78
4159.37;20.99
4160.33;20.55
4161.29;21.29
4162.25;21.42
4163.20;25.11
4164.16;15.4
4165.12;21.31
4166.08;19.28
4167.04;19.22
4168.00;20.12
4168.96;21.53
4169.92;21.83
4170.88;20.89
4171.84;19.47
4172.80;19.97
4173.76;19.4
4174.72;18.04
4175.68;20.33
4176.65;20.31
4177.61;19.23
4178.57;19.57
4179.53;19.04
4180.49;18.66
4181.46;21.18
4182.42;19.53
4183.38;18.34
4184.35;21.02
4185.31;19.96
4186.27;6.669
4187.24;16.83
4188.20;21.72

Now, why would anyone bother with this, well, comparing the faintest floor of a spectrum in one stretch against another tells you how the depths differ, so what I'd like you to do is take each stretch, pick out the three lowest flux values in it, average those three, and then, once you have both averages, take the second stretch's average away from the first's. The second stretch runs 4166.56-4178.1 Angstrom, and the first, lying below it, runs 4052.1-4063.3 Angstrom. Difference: 1.4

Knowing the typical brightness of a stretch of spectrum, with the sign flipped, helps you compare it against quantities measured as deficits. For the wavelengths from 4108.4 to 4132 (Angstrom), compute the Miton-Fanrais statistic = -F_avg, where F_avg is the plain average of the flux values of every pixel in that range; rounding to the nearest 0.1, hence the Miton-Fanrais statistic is -19.0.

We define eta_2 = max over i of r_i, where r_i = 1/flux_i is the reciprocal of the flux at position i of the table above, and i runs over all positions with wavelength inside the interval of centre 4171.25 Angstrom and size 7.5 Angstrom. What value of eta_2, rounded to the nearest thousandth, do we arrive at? 0.055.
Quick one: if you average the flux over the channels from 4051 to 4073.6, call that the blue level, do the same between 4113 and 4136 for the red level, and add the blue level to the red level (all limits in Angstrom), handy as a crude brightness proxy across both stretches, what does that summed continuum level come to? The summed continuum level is 40.5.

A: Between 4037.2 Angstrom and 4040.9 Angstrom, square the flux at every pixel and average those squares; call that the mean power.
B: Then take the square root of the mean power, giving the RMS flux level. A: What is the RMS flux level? 20.9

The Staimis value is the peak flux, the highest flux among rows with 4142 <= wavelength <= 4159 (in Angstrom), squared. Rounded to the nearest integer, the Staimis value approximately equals 665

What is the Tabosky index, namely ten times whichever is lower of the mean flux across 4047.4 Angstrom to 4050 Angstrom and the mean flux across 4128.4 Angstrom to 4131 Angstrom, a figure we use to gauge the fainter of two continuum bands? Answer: 203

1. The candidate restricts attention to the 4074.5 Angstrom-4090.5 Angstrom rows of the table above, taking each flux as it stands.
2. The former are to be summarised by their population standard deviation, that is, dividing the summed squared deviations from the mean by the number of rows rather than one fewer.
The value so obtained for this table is 0.97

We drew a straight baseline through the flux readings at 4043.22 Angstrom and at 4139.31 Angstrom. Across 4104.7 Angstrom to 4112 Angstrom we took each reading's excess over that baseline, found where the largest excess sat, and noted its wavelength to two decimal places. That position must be 4110.81 Angstrom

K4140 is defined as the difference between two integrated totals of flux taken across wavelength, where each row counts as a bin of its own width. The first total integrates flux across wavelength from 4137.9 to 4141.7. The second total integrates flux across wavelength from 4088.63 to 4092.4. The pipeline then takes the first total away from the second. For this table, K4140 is -14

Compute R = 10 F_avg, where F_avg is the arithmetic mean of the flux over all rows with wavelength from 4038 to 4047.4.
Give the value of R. 215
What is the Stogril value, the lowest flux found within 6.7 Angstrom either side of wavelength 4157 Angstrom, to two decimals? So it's 18.69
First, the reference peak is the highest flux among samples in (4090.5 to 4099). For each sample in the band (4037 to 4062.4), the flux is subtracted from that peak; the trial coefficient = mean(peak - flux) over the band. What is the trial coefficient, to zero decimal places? -3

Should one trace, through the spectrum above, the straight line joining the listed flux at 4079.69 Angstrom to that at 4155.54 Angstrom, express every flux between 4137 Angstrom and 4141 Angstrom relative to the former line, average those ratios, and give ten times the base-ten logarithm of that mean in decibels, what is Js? 0.4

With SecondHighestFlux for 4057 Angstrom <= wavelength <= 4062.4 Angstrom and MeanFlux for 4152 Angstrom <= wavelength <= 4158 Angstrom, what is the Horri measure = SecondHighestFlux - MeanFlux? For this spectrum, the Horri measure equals 1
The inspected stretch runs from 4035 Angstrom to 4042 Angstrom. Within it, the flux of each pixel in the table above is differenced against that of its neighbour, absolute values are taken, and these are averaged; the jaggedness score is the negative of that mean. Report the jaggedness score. -1.7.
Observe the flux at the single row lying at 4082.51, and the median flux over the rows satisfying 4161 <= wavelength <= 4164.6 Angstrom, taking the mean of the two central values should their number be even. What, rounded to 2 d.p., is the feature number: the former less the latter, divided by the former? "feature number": -0.16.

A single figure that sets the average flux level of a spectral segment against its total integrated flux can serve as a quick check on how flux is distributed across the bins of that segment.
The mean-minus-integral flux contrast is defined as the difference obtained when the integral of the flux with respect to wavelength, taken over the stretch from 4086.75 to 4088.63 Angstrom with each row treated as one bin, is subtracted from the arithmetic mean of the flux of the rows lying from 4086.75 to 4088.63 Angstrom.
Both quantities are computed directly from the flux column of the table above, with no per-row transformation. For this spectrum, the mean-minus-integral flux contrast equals -17.0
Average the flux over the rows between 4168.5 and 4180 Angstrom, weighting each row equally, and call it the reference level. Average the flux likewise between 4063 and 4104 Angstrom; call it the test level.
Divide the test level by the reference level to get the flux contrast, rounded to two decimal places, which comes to 0.89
